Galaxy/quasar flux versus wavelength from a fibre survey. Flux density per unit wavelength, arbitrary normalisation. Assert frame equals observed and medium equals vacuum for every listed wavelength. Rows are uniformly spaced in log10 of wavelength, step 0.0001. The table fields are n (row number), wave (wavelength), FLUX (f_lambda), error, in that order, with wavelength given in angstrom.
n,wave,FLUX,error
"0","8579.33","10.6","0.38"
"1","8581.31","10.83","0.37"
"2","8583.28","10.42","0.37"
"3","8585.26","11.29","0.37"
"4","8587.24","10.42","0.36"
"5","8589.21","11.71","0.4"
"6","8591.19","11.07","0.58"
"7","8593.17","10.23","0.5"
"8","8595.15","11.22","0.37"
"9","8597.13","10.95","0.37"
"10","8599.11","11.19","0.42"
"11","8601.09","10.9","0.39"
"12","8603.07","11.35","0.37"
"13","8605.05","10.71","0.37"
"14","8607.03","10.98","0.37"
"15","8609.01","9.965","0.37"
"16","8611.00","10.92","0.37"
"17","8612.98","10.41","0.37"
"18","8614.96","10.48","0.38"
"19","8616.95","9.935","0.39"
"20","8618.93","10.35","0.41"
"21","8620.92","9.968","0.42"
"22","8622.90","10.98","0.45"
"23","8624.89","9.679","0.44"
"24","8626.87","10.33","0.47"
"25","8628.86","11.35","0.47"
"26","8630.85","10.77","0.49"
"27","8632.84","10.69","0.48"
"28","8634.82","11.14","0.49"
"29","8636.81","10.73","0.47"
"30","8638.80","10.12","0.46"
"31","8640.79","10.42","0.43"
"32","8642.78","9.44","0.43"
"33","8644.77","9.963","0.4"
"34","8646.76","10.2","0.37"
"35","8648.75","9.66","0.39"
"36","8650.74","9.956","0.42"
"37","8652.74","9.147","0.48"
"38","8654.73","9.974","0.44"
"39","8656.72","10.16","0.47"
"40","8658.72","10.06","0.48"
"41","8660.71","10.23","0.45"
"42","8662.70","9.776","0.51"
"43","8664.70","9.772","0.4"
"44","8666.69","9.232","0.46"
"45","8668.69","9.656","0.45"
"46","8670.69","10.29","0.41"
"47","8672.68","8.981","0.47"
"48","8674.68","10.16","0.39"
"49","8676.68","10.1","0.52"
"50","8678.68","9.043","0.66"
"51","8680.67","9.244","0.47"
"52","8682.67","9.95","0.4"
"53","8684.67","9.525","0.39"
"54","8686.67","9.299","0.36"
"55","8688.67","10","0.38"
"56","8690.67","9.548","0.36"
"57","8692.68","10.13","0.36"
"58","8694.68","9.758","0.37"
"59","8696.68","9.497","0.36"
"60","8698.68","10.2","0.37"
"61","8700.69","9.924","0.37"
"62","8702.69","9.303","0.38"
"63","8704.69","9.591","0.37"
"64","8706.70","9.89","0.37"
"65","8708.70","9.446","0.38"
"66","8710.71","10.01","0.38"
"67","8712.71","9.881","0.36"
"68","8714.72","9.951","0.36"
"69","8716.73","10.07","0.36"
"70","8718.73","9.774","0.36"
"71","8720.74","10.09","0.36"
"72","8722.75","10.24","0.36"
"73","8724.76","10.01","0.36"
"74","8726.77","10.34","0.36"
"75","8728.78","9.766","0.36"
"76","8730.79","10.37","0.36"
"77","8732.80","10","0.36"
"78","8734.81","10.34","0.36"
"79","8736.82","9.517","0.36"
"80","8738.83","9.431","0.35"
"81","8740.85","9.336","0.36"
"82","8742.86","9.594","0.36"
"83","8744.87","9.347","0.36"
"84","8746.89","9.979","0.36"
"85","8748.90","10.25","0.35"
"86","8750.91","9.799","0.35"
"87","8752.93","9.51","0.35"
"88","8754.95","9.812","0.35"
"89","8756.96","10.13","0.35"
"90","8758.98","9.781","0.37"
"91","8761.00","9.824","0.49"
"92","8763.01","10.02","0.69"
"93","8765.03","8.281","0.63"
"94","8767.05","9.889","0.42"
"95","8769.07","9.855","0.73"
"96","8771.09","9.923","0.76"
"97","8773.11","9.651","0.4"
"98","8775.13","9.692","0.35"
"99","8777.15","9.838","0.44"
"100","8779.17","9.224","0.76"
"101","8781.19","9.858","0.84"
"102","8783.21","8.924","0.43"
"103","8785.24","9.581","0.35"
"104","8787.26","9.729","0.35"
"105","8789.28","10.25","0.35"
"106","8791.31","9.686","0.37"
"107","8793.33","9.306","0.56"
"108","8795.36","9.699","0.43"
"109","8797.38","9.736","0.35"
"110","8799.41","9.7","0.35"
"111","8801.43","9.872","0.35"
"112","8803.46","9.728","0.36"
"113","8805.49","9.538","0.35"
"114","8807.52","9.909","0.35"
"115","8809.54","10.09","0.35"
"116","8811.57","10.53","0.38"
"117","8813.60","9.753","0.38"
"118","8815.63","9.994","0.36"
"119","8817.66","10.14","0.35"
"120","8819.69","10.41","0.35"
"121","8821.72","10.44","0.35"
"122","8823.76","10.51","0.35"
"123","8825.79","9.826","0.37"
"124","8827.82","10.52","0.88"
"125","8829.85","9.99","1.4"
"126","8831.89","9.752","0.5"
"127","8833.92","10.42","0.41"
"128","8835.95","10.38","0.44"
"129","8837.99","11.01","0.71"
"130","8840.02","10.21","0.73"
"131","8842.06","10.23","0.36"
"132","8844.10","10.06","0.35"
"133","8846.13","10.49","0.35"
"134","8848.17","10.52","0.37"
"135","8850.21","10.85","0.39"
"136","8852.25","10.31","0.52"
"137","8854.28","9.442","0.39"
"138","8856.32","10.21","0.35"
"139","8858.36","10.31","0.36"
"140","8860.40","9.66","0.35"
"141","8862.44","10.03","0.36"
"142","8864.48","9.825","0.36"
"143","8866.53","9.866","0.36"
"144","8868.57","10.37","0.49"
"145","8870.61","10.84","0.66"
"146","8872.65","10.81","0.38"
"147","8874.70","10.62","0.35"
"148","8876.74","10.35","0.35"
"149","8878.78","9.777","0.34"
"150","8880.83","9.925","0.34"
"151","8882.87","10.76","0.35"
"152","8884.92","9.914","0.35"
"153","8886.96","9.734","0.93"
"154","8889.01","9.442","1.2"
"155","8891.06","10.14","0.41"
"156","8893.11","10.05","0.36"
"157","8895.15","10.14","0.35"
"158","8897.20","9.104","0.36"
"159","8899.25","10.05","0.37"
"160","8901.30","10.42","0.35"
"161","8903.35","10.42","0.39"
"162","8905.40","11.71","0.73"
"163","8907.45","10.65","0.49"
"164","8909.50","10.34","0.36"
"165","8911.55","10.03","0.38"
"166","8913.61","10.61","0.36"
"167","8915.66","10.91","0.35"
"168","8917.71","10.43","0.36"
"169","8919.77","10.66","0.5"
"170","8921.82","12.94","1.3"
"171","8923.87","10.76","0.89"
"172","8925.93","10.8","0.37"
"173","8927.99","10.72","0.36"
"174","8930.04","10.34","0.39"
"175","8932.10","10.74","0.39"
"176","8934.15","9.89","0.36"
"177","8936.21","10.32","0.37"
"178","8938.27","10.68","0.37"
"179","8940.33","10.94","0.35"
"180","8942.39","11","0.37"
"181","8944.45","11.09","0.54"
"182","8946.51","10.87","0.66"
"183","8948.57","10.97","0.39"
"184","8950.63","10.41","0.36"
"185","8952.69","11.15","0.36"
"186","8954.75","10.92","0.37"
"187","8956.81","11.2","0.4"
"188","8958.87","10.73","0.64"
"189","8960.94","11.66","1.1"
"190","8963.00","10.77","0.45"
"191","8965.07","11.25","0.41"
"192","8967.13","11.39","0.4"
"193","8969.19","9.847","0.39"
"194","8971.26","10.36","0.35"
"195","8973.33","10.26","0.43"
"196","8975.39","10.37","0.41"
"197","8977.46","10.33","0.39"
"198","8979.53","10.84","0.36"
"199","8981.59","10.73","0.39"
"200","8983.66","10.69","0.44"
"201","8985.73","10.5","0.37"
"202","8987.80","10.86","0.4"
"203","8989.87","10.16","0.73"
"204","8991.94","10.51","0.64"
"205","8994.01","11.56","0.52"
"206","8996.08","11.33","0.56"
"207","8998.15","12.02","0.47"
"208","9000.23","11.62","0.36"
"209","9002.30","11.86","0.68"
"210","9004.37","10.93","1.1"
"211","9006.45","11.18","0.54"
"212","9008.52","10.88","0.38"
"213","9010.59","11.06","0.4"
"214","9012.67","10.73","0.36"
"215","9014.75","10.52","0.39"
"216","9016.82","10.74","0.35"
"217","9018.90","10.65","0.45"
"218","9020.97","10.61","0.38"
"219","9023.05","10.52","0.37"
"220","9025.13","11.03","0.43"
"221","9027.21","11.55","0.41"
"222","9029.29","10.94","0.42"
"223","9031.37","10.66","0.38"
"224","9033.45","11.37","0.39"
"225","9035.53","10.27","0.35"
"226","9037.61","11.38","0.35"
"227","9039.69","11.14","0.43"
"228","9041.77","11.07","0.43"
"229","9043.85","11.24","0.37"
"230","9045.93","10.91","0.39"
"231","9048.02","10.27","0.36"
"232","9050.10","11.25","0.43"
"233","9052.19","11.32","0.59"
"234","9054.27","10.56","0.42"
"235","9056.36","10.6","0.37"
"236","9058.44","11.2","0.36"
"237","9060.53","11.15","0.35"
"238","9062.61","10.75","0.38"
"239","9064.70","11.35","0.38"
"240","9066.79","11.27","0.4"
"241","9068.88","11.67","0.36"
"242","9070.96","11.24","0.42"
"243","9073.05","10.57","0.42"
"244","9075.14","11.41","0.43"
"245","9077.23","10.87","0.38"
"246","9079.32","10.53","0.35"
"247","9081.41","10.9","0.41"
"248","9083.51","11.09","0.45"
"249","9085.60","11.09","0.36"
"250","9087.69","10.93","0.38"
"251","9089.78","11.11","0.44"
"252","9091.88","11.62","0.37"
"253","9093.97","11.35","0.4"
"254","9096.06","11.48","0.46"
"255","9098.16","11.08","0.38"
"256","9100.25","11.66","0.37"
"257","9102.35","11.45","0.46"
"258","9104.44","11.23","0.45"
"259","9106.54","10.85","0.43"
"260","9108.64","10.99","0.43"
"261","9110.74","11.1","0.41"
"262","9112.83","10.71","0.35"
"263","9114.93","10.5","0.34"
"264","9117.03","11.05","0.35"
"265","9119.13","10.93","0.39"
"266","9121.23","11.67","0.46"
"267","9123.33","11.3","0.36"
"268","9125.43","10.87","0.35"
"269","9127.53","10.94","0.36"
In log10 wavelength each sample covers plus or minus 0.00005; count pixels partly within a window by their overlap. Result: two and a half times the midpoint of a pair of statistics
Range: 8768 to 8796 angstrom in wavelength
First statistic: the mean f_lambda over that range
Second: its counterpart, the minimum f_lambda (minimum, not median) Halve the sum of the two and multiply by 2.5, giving 23.2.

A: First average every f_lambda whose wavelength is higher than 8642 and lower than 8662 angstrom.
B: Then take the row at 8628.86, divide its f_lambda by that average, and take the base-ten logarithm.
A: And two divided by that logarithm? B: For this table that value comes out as 33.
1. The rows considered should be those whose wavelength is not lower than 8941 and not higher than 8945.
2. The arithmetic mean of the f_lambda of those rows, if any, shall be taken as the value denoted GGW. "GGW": 11.0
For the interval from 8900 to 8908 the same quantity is 10.8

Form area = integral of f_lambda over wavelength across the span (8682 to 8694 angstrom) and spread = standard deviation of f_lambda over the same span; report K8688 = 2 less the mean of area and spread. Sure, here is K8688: -57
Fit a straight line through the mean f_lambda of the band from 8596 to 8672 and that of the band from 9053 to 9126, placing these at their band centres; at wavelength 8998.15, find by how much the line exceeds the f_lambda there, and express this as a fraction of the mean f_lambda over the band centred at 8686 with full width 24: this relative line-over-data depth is -0.11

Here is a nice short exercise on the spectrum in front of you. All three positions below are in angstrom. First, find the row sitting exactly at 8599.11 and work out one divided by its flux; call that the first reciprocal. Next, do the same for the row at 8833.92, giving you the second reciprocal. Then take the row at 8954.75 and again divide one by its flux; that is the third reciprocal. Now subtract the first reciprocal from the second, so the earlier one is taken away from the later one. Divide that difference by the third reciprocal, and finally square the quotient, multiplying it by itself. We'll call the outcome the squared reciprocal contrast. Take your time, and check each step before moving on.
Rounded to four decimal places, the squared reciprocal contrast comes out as 0.0052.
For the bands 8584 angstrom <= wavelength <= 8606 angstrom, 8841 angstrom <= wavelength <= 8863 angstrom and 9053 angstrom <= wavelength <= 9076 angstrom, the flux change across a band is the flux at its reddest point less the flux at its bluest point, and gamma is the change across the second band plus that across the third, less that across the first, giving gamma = 1.2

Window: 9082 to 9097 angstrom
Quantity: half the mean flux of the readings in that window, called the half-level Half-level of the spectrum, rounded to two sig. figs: 5.6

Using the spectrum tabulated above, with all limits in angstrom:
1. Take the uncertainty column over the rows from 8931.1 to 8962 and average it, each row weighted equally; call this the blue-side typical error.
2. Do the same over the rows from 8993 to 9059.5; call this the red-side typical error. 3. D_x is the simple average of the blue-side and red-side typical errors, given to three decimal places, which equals 0.456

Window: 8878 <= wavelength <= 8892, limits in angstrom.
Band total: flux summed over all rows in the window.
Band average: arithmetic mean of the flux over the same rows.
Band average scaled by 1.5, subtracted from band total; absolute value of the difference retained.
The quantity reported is 55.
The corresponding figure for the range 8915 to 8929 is 61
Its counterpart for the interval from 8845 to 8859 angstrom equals 57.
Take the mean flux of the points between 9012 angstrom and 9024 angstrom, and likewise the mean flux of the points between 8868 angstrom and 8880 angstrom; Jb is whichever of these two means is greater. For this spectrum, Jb 10.6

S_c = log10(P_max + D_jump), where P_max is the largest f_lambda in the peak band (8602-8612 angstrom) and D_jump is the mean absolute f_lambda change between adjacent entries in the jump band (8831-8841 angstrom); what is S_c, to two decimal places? 1.07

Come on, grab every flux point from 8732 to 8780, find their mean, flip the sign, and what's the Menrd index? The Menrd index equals -9.7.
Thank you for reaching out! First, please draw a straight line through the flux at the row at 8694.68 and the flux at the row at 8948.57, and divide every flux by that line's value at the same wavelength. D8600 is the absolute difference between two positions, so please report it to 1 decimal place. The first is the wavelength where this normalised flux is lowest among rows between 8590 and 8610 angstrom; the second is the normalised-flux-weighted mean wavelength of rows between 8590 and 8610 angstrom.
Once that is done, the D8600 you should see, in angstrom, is 9.0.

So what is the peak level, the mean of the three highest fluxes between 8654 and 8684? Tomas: 10.2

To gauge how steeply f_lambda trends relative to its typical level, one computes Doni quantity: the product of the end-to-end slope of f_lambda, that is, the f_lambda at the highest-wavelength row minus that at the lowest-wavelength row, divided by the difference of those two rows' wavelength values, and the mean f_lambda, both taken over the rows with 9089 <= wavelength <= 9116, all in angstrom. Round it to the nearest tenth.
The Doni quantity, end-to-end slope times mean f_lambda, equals -0.3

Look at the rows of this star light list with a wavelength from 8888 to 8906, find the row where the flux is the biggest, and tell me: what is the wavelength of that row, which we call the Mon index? 8905.40 angstrom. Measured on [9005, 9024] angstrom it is 9006.45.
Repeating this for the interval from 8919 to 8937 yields 8921.82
